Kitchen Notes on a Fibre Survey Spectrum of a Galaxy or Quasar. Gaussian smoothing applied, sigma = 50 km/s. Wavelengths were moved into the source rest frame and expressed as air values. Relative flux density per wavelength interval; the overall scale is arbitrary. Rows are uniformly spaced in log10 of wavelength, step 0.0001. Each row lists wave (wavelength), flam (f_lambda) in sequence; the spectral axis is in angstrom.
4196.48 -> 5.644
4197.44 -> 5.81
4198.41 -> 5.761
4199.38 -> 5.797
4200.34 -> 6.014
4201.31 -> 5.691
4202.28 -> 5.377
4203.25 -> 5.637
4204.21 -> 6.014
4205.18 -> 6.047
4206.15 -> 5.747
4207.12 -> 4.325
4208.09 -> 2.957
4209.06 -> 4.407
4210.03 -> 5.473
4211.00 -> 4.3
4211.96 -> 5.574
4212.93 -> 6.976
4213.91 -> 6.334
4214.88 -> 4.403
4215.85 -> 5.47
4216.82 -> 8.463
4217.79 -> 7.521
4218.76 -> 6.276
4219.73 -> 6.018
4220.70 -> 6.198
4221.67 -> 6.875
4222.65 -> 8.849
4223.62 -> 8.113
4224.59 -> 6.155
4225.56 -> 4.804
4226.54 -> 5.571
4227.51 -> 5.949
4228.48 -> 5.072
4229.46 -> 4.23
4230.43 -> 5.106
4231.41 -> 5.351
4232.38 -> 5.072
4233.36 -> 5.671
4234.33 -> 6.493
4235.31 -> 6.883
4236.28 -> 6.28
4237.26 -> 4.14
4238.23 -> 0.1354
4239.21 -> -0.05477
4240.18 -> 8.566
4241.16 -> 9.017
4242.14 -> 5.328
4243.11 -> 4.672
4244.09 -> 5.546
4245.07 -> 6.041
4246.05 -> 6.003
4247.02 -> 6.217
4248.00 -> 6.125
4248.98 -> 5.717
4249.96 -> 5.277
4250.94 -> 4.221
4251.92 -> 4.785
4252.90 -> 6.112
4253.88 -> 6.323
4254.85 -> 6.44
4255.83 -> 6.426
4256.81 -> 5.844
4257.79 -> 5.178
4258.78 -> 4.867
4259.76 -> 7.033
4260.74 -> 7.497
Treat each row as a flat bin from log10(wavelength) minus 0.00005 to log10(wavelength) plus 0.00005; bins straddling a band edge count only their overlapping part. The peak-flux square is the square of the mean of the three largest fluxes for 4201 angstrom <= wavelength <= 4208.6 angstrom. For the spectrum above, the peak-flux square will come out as 35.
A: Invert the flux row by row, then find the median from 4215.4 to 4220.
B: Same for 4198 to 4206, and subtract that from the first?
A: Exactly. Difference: -0.01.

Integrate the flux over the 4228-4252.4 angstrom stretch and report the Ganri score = 129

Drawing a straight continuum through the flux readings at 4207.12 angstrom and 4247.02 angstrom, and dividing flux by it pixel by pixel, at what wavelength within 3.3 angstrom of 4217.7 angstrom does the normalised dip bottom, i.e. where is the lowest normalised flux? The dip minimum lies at 4214.88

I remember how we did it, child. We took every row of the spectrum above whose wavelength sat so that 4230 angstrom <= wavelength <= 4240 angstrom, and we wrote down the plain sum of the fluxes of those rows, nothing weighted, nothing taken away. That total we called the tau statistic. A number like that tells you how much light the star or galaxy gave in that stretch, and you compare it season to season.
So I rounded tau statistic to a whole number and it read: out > 45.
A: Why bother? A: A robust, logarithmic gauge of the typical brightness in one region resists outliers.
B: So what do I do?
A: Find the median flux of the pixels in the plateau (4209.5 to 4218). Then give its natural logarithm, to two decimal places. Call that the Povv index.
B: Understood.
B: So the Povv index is 1.72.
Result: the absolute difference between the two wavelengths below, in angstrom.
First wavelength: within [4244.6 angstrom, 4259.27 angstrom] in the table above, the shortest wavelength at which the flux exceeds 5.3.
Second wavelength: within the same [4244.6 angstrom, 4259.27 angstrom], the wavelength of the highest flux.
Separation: 9.8 angstrom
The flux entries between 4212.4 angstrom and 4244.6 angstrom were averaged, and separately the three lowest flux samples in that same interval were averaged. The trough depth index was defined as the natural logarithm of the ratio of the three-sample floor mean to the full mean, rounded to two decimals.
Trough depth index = -1.42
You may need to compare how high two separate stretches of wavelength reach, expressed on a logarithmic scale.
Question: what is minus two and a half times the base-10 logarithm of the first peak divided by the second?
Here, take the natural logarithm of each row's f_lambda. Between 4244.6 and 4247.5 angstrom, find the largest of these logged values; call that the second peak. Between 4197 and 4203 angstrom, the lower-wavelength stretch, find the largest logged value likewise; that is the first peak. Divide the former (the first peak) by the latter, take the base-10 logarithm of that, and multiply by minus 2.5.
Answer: 0.02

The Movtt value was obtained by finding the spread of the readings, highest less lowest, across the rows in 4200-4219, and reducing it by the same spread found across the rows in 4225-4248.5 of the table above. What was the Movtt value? -3.6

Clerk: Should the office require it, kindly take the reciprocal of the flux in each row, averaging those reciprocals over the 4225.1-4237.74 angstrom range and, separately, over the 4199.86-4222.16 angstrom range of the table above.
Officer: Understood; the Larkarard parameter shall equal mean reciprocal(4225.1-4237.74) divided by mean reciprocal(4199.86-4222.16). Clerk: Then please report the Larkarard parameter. 1.03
